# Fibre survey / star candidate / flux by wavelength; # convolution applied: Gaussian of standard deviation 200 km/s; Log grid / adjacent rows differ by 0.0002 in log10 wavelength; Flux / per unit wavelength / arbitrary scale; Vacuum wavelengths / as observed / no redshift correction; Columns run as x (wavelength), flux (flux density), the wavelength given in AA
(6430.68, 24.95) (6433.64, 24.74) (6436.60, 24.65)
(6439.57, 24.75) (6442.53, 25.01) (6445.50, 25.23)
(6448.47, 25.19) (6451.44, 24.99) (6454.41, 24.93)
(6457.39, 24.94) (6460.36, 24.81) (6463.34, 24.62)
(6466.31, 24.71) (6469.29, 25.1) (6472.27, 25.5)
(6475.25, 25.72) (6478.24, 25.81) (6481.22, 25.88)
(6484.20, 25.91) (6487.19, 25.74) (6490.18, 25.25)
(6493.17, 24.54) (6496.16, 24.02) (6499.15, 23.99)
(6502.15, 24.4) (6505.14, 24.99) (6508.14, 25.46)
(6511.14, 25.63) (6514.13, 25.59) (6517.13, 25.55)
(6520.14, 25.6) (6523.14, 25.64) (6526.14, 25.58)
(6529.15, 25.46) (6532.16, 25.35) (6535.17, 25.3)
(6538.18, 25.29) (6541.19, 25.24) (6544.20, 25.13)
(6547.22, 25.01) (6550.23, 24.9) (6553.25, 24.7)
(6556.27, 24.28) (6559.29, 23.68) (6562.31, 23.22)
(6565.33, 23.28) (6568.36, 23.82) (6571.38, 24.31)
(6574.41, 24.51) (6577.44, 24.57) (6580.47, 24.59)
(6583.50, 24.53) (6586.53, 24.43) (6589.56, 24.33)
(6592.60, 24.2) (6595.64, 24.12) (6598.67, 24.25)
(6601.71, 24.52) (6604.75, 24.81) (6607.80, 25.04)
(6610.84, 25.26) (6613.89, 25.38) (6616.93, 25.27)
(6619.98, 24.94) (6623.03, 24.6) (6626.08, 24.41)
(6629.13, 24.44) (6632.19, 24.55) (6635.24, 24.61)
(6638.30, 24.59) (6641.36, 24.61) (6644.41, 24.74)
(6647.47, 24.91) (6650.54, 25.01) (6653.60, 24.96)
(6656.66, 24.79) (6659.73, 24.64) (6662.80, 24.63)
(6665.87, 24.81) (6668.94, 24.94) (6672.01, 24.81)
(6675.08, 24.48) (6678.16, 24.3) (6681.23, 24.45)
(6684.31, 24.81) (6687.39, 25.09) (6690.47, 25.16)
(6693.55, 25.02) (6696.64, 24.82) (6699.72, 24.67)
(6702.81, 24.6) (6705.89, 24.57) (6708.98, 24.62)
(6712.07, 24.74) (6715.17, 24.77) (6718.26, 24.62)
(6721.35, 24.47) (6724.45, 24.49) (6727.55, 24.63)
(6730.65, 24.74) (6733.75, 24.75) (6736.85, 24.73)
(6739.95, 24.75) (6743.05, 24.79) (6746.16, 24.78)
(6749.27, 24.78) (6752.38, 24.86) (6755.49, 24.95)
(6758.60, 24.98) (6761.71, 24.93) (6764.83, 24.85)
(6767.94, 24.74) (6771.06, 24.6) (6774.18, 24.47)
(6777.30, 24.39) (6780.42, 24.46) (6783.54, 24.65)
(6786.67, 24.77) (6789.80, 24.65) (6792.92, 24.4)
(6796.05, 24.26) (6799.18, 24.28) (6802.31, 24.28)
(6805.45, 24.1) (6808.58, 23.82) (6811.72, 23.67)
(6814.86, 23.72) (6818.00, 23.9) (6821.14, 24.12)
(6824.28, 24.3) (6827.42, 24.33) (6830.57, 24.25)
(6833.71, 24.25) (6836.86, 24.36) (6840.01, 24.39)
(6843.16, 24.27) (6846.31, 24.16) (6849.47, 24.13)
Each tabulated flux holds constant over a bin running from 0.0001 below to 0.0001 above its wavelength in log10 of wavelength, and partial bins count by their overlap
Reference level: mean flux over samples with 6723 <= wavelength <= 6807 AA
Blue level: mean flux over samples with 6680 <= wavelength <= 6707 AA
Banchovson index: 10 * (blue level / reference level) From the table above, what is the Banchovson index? 10.1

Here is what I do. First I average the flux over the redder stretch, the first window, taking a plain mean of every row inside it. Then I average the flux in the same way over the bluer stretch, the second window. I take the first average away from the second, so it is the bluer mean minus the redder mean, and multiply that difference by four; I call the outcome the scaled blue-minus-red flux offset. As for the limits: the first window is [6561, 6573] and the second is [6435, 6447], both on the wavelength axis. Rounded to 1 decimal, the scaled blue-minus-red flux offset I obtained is 5.0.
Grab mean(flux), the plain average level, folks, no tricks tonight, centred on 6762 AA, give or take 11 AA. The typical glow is 24.84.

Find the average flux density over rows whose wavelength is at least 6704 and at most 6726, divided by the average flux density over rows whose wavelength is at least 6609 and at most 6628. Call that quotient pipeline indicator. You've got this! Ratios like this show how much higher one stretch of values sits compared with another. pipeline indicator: 0.99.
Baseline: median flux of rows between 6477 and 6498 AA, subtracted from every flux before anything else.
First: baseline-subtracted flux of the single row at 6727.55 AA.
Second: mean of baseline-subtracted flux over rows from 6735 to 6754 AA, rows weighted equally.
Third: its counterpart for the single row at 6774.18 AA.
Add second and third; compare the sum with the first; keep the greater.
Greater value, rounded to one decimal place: -1.1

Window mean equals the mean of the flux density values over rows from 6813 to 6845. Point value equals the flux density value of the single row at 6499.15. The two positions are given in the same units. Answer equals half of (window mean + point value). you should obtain 24.1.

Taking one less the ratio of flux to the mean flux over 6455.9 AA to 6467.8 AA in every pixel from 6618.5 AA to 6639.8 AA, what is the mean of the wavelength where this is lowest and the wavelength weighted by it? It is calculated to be 6625.6 AA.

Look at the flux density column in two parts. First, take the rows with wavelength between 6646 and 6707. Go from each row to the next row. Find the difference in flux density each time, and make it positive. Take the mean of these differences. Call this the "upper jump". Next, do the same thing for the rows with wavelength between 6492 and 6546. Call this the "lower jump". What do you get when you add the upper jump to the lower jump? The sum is 0.32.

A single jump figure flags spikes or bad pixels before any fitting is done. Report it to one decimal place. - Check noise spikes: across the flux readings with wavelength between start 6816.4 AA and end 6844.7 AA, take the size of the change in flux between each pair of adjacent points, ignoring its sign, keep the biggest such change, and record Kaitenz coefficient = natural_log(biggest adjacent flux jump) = -1.5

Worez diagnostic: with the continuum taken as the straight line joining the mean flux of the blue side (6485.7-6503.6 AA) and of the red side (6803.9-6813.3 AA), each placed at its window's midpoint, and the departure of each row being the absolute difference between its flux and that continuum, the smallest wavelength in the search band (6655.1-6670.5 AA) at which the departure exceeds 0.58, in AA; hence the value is 6665.87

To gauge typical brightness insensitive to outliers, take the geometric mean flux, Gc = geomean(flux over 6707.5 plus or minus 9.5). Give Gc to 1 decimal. 24.7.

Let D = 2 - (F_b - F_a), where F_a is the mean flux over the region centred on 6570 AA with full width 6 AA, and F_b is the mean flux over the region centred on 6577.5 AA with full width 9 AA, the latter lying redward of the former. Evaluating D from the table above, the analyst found 1.5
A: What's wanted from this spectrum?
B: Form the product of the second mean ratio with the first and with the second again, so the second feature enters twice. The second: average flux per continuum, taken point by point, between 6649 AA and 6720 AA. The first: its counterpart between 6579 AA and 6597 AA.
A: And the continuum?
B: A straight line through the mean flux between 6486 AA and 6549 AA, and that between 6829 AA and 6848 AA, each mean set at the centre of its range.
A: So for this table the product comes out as 0.979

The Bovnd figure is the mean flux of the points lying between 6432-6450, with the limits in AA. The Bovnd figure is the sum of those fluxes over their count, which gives 24.93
